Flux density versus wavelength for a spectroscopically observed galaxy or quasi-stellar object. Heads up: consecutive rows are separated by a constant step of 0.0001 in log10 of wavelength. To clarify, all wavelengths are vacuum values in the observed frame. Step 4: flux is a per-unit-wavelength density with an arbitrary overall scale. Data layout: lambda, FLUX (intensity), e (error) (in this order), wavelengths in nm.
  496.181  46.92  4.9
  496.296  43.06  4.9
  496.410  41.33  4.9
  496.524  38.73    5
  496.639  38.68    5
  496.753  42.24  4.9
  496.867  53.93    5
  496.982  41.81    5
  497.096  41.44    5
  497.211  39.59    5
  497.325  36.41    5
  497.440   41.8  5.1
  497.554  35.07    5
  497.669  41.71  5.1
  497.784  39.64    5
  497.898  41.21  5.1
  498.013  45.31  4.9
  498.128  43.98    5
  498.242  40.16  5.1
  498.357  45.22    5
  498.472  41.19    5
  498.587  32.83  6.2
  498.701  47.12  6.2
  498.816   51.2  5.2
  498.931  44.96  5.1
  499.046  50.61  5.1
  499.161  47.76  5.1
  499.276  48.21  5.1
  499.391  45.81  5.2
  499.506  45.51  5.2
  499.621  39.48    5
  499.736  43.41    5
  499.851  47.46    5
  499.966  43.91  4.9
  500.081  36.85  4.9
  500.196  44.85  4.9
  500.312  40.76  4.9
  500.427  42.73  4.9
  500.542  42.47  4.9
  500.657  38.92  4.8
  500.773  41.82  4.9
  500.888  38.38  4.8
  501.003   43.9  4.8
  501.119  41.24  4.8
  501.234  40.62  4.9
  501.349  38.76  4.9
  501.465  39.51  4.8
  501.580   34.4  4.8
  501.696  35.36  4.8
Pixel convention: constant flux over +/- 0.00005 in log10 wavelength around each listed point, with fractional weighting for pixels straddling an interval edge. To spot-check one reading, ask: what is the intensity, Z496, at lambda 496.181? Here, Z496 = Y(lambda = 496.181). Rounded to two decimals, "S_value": 46.92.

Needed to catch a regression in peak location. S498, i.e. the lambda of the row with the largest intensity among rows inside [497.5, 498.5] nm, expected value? 498.013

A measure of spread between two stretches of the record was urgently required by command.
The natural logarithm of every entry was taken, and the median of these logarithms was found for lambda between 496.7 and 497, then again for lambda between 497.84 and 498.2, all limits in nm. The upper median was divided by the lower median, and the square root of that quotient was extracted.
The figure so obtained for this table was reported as 1.005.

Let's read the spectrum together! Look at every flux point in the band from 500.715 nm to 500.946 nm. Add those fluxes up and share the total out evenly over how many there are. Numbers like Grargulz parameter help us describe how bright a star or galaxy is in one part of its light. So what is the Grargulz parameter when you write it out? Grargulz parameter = 40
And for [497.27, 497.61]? 38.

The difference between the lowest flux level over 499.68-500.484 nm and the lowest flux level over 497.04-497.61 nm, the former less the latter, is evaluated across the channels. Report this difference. 2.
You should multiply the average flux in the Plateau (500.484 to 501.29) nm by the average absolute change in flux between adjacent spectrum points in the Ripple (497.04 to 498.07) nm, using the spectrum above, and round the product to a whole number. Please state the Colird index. 162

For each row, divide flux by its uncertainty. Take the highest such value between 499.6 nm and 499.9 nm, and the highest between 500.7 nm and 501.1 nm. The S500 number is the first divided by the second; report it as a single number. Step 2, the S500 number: 1.04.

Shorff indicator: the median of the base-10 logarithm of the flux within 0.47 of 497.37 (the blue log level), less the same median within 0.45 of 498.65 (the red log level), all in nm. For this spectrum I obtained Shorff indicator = -0.046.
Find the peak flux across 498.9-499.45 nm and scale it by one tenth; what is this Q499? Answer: 5.1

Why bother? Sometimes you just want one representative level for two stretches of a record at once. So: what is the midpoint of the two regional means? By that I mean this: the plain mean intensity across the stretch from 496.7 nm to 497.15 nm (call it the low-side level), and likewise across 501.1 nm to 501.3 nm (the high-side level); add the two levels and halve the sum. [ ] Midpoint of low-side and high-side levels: 42.9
